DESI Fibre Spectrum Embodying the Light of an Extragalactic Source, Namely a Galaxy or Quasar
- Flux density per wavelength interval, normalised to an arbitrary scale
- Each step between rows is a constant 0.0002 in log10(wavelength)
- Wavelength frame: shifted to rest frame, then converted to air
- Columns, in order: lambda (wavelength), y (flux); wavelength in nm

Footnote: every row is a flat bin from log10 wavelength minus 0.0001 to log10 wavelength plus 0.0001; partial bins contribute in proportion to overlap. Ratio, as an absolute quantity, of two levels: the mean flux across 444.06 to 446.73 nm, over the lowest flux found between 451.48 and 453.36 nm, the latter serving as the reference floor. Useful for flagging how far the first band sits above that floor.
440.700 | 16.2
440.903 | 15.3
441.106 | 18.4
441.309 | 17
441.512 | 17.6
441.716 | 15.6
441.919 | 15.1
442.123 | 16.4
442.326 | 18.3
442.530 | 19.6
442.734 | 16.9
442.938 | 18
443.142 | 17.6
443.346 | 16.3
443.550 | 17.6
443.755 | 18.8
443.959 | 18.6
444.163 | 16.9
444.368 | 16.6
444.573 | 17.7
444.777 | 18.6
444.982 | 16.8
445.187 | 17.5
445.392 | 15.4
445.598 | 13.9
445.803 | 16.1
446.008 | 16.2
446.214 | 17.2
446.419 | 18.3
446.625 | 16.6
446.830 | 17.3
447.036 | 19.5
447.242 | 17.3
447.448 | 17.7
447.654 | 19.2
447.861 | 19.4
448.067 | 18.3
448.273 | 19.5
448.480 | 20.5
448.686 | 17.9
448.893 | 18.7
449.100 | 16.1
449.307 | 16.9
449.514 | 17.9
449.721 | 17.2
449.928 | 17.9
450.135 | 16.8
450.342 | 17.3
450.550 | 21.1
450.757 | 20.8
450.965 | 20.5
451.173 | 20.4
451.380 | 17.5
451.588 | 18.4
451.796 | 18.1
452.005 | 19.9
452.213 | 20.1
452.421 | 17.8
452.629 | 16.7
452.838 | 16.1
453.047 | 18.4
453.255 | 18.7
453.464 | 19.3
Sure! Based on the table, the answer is 1.04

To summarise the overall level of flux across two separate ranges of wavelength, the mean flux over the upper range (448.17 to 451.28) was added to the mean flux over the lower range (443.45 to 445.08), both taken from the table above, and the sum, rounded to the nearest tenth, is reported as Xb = 36.3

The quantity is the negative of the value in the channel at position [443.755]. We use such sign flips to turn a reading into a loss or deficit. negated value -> -18.8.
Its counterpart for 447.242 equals -17.3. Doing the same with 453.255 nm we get -18.7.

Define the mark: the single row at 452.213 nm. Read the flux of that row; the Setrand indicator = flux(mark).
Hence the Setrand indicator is 20.1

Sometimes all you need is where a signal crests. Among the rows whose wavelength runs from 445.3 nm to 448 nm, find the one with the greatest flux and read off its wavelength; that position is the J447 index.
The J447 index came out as 447.036 nm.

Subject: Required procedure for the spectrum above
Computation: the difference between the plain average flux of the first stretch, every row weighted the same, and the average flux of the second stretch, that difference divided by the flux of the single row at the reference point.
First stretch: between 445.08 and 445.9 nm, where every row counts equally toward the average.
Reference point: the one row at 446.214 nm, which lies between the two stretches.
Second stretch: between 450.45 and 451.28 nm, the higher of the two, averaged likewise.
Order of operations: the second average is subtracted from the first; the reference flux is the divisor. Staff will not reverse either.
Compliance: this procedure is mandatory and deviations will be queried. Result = -0.29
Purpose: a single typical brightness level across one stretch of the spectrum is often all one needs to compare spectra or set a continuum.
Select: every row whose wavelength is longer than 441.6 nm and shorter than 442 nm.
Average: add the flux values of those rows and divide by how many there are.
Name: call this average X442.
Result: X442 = 15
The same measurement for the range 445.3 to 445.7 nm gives 15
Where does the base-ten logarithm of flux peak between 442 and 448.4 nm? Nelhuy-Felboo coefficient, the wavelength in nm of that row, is 442.530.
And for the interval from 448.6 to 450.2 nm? 448.893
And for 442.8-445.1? 443.755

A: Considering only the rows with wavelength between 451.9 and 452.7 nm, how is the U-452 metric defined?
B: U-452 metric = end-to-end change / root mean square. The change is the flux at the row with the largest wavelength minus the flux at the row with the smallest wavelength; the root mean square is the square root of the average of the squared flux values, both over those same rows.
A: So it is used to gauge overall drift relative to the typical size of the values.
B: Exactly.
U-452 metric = -0.17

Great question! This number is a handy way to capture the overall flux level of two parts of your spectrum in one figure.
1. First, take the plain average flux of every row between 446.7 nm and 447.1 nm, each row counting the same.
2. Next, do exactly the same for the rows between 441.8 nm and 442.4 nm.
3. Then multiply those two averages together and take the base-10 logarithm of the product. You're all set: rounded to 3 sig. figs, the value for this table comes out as 2.48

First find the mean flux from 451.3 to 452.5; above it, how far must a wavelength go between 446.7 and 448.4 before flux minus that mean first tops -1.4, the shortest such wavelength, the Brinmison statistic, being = 446.830 nm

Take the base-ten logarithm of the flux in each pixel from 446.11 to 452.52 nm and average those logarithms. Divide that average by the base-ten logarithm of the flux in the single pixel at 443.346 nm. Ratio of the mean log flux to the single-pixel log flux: 1.04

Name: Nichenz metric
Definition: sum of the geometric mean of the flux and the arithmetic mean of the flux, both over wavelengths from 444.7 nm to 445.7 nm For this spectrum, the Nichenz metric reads 33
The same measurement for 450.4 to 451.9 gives 39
